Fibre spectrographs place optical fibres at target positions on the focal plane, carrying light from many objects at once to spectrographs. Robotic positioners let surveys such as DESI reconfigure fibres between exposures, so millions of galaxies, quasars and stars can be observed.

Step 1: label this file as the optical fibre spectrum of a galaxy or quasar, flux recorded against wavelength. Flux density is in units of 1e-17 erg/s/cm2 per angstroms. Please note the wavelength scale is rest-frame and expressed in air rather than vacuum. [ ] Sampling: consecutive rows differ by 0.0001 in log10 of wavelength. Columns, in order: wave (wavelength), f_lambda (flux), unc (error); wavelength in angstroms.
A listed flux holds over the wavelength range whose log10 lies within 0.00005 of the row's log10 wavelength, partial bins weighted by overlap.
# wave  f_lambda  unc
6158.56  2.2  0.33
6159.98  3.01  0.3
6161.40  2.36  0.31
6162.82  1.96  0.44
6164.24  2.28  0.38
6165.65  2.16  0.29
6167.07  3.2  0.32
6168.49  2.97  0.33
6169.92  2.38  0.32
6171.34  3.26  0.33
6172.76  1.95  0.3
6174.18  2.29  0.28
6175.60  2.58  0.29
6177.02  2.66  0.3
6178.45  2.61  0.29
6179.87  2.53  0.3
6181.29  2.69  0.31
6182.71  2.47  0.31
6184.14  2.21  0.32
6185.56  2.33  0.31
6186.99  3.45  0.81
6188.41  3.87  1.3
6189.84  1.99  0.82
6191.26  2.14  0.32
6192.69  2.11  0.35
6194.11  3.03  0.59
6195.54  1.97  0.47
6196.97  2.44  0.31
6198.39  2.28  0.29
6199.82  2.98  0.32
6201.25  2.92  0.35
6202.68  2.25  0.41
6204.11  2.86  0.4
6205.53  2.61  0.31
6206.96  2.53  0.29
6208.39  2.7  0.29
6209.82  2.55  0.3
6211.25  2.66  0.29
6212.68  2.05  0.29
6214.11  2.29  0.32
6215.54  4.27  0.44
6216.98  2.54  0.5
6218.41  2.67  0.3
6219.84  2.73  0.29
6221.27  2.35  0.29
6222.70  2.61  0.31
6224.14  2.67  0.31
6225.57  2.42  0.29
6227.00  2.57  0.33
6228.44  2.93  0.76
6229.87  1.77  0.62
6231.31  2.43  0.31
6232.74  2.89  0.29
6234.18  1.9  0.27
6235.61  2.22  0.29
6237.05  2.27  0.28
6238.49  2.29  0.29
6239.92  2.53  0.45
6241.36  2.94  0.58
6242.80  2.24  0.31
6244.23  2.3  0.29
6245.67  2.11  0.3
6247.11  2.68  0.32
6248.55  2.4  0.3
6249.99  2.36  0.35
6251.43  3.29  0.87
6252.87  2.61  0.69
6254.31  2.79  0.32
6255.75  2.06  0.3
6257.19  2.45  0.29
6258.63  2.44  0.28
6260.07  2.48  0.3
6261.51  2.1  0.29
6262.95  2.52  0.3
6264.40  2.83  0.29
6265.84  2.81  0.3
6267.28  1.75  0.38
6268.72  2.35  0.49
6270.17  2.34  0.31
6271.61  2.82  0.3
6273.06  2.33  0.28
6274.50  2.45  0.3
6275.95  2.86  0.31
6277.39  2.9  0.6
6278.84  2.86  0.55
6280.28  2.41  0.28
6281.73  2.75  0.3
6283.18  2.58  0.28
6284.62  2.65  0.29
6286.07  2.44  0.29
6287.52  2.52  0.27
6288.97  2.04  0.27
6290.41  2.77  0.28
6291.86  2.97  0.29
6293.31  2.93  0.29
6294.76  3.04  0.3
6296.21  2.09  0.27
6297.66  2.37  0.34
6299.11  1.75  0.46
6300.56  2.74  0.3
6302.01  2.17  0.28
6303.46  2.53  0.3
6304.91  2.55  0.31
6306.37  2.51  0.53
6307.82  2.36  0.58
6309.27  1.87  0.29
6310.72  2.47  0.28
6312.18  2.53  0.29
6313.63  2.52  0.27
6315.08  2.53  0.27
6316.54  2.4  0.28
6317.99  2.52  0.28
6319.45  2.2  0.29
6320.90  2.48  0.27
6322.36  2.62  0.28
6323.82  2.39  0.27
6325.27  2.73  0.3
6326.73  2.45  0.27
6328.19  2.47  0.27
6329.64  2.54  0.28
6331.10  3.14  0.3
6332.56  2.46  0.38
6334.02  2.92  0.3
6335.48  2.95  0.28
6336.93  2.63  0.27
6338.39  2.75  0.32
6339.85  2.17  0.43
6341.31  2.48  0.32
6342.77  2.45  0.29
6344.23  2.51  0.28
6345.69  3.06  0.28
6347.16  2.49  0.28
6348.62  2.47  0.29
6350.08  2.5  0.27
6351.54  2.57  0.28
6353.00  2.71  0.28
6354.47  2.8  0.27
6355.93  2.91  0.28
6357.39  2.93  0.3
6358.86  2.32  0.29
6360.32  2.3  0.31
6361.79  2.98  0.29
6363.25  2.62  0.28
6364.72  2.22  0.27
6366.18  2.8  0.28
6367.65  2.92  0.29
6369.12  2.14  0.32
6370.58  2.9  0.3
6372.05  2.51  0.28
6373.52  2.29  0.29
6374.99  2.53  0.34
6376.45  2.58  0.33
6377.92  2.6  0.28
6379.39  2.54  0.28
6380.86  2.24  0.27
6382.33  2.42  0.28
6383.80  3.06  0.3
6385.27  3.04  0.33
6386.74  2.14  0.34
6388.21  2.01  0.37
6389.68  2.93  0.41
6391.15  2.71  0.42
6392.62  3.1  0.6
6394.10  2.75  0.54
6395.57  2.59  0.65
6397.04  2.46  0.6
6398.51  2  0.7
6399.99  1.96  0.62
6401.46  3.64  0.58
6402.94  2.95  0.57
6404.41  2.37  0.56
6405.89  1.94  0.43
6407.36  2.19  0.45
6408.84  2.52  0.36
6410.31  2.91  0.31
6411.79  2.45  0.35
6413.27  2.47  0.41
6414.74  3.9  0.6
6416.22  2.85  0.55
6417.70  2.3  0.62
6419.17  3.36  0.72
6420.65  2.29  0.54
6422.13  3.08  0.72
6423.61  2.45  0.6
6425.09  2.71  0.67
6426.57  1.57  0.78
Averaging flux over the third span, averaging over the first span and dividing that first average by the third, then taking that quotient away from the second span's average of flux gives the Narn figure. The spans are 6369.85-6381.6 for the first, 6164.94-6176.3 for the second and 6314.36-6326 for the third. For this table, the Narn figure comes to 1.6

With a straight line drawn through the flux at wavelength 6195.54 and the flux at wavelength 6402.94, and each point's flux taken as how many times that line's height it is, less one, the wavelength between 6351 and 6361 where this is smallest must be 6360.32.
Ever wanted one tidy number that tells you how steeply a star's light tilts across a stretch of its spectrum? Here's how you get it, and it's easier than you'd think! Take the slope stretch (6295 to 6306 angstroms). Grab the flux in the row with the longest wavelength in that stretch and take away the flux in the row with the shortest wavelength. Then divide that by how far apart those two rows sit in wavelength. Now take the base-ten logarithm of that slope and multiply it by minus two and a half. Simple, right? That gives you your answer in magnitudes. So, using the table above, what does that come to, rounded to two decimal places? 3.19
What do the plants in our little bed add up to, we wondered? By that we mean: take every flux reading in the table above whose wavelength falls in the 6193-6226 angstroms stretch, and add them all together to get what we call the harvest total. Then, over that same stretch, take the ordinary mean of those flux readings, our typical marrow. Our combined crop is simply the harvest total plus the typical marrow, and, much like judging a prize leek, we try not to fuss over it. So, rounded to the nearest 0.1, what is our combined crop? 63.0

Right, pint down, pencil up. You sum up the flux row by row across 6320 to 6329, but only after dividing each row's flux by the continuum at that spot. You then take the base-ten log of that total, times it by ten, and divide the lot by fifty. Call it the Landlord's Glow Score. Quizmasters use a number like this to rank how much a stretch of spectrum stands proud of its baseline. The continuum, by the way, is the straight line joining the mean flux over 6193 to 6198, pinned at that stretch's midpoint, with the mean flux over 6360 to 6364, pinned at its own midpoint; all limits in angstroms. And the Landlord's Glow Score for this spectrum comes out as 0.153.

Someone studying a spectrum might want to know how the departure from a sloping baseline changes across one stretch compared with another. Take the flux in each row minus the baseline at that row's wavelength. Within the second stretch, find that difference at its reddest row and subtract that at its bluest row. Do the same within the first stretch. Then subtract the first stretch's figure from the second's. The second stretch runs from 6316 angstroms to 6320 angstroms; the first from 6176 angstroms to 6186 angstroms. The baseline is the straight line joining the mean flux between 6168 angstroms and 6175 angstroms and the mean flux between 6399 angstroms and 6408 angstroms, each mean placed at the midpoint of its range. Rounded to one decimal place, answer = 0.1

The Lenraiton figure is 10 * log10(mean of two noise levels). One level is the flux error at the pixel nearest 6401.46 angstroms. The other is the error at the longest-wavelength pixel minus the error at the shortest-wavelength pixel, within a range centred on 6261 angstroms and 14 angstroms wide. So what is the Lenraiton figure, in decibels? -4.9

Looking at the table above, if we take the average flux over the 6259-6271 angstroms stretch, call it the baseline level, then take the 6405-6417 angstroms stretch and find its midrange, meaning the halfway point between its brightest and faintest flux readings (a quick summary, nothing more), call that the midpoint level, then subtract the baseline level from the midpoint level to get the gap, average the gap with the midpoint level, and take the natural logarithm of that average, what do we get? 0.54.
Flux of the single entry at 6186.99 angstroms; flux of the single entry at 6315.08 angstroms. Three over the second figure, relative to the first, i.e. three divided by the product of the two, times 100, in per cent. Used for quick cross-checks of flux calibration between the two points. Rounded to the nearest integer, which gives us 34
